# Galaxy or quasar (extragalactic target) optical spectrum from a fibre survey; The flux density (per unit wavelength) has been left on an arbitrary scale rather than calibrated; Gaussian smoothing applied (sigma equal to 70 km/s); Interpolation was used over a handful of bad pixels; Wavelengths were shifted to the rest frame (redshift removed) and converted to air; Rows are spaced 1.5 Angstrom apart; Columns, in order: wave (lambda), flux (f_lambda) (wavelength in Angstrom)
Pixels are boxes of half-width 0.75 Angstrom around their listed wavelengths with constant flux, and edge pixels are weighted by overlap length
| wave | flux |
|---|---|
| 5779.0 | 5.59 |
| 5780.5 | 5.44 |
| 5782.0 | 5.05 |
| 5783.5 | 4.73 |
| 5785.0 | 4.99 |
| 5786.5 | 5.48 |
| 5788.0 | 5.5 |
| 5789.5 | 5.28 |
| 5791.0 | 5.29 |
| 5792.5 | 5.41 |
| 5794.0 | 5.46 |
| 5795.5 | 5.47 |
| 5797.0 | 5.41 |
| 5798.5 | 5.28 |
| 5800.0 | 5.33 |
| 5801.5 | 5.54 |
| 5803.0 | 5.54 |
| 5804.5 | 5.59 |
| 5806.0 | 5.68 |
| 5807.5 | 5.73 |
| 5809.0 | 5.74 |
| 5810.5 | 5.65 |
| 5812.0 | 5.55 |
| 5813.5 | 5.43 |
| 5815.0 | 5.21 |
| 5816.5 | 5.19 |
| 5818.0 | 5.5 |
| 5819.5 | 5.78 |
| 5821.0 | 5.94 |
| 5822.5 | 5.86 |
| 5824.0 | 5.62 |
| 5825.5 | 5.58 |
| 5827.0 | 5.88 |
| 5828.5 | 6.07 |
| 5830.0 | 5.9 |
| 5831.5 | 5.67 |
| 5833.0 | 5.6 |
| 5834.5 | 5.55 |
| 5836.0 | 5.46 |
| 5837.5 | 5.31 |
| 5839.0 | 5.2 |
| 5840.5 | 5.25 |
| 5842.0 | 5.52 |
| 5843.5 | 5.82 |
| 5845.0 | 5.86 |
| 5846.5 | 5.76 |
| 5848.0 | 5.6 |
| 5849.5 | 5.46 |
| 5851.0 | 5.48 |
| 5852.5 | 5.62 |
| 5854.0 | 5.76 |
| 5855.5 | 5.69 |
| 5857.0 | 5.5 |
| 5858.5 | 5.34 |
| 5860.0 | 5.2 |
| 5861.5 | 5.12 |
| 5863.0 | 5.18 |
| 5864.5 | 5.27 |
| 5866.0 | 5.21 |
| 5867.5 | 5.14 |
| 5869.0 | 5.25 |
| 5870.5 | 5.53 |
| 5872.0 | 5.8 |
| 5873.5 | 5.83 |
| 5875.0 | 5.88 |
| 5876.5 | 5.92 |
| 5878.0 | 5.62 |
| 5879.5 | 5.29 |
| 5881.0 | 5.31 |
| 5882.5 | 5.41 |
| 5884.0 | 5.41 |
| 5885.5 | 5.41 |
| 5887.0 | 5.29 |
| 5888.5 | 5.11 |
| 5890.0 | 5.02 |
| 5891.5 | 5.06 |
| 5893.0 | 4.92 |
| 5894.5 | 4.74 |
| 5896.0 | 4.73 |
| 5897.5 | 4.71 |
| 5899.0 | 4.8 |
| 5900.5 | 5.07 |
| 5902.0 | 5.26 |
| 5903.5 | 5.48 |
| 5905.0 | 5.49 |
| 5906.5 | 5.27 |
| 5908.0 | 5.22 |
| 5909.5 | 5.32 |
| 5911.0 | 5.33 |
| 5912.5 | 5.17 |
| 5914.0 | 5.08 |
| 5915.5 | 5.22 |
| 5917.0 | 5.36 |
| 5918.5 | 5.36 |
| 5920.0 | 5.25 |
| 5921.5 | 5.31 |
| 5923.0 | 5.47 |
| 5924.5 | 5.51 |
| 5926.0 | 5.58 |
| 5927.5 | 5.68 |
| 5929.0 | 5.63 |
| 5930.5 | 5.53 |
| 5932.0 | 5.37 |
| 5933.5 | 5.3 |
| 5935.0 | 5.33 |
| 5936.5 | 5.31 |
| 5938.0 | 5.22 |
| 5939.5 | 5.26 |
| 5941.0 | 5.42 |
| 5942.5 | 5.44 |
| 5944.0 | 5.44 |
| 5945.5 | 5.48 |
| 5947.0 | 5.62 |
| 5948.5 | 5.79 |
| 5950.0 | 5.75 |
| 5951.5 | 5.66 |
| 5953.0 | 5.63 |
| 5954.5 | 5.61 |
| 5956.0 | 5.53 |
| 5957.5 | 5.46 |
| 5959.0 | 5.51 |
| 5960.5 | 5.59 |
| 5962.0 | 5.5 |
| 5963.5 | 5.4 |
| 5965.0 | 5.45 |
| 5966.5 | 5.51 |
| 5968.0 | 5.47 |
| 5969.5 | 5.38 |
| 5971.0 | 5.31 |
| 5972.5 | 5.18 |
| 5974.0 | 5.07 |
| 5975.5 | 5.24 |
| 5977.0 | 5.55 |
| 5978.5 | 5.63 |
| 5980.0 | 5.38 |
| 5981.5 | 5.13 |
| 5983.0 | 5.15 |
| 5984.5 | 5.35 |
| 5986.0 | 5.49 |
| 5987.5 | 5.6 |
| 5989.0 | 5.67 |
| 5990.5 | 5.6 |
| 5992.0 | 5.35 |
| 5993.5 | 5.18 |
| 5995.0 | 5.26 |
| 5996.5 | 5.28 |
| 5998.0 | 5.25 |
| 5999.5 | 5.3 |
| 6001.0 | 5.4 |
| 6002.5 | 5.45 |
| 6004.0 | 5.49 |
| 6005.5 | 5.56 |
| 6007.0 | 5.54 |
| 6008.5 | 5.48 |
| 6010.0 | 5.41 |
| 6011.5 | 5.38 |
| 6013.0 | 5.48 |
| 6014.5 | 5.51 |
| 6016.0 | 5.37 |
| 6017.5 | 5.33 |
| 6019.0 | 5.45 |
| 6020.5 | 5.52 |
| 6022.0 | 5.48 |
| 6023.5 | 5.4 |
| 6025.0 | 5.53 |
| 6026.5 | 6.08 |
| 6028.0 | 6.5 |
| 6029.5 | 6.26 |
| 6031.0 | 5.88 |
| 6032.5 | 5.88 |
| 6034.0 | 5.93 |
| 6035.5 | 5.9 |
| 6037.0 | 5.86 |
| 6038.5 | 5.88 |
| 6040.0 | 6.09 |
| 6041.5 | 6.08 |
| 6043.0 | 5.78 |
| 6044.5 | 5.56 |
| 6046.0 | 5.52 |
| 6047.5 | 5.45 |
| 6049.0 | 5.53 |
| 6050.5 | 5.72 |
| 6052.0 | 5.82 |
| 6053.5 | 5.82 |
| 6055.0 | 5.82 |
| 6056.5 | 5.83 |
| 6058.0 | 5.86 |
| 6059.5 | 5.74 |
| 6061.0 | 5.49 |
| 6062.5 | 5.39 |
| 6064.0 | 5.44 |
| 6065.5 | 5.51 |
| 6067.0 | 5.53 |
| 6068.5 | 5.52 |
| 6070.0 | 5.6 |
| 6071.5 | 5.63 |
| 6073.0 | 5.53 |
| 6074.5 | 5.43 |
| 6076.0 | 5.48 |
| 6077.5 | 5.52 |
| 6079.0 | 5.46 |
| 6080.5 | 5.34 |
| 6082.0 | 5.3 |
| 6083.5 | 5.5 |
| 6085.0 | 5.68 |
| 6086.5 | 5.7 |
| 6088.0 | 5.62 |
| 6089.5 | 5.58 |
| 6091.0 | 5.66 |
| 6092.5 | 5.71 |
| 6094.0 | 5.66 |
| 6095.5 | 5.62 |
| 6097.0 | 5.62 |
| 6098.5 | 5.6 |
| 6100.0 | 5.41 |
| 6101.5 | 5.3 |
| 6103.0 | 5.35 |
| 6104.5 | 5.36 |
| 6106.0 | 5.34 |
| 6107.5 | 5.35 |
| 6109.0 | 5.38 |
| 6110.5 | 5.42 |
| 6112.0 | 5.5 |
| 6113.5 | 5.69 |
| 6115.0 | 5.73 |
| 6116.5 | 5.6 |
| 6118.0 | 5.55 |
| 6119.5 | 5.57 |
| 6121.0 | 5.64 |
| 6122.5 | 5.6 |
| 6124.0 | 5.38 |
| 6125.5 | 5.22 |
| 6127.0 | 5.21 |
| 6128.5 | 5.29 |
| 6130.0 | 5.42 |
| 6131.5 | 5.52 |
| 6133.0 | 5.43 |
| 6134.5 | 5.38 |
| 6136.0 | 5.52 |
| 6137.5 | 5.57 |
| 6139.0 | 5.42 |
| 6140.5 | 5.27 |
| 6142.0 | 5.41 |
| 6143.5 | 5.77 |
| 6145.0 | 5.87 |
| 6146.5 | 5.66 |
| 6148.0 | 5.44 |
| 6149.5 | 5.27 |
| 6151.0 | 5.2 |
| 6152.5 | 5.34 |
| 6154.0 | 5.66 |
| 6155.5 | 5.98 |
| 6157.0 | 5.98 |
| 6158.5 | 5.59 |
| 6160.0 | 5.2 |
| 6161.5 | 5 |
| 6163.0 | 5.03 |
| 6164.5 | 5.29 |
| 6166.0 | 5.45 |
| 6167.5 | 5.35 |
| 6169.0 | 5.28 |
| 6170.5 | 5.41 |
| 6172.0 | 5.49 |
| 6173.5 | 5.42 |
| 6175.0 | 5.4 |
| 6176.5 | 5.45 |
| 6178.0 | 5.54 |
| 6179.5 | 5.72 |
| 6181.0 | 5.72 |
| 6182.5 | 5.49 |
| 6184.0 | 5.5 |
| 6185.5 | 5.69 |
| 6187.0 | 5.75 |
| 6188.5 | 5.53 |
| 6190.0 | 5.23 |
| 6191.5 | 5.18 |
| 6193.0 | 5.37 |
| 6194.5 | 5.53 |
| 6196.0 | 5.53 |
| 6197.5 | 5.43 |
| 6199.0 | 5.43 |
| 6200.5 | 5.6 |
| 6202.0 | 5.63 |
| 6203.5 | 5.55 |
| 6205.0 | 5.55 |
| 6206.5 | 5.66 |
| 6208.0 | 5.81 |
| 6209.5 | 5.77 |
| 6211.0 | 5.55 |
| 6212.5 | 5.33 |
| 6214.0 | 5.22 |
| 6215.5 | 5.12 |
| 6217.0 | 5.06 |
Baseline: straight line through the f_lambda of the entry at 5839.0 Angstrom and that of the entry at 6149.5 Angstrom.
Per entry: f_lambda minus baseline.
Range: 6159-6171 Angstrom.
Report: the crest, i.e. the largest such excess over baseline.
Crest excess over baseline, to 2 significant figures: 0.18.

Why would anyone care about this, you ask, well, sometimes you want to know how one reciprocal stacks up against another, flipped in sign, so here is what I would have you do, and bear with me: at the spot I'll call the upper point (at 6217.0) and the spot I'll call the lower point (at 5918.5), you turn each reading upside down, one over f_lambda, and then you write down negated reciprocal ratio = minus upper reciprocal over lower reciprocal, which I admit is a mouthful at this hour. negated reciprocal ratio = -1.06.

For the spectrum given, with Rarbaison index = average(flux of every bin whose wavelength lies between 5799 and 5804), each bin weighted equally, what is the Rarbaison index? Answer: 5.47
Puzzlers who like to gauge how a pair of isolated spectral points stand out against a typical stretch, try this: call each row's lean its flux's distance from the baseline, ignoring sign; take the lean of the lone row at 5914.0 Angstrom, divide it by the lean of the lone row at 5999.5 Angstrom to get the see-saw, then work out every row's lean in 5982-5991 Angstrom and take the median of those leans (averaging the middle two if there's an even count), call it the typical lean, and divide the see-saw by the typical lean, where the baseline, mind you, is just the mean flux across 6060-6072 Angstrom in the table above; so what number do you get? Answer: 17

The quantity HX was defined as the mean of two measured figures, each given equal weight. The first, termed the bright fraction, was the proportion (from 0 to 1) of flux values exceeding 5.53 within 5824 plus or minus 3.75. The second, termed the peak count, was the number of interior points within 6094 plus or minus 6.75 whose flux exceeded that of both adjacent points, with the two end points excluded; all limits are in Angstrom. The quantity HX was 1.00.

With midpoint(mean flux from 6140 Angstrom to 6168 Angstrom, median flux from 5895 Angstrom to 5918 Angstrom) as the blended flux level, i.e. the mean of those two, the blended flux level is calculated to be 5.34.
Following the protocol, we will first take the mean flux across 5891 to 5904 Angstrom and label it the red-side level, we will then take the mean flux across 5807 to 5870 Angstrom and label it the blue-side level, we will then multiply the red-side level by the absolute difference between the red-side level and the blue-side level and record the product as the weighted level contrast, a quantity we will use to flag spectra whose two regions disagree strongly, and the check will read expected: 2.8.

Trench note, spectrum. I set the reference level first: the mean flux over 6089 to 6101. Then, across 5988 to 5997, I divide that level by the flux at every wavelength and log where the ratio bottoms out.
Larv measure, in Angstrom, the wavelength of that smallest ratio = 5989.0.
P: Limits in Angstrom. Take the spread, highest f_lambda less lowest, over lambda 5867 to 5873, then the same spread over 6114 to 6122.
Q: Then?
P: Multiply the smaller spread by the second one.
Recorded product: 0.032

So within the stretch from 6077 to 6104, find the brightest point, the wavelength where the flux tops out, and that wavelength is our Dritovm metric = 6092.5 Angstrom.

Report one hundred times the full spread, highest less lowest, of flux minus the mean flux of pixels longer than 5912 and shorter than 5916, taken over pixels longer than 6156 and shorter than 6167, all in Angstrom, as 98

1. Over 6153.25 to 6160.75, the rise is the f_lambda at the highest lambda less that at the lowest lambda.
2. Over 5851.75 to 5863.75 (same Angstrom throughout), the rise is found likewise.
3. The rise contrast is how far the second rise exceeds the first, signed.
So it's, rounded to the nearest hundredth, 0.02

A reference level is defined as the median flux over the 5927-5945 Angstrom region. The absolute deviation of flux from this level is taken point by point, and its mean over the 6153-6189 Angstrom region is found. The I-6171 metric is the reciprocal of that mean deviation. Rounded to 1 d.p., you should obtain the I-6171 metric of 4.9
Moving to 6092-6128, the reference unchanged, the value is 6.6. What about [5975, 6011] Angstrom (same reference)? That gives 7.5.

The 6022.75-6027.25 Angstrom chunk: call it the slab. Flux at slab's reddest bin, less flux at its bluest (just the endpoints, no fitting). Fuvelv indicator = 0.68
